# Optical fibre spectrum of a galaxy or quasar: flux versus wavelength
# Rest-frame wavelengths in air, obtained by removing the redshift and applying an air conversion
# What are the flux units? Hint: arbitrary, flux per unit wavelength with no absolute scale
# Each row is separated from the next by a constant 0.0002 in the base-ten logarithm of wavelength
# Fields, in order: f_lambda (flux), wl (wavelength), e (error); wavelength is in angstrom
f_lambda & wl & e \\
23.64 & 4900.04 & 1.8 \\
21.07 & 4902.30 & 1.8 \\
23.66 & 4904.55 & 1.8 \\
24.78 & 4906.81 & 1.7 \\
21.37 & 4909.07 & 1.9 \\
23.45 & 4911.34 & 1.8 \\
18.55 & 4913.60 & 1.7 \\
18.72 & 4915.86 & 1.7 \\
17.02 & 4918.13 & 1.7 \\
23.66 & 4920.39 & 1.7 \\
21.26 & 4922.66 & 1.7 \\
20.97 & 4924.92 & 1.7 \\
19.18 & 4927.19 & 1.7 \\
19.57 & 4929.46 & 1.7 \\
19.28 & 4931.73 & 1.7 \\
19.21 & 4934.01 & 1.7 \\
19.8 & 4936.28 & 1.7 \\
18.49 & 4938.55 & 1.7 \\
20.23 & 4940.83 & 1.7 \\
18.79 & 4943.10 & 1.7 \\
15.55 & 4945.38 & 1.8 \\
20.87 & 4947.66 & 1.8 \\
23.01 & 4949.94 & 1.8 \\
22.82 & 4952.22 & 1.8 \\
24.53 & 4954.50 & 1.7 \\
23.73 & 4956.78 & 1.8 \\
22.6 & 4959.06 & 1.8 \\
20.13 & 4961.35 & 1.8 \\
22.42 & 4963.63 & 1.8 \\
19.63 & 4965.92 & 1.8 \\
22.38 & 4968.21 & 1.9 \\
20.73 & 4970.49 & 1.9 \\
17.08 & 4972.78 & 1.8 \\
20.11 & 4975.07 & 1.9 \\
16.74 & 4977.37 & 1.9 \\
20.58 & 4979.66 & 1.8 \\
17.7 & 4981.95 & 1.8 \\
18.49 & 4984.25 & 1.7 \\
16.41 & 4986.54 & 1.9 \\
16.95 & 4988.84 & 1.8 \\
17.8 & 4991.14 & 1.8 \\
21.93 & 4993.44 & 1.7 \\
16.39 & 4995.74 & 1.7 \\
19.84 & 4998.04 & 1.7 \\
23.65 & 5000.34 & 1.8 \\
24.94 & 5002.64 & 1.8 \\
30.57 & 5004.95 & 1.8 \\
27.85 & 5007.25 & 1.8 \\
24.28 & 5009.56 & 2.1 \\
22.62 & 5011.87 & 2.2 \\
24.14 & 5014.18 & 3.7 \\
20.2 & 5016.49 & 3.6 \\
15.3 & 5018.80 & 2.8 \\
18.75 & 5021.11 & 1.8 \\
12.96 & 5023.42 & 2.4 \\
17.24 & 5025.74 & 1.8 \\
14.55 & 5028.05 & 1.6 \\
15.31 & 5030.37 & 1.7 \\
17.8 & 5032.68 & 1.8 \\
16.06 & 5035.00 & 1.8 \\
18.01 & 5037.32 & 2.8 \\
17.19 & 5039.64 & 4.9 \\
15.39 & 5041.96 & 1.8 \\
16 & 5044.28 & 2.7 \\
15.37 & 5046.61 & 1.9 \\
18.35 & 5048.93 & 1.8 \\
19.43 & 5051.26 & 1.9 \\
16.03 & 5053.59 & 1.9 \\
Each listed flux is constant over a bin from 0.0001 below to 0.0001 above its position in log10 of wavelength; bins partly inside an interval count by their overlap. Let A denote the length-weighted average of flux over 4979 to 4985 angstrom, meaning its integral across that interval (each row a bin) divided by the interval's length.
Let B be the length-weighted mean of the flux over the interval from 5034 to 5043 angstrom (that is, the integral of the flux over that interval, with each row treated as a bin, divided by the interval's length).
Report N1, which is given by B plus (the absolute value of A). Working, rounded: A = 18.8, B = 16.7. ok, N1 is 36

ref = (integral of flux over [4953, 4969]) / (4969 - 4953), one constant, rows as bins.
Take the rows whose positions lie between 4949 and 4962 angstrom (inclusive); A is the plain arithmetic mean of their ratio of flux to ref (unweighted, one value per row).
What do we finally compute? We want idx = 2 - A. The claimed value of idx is 0.97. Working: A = 1.03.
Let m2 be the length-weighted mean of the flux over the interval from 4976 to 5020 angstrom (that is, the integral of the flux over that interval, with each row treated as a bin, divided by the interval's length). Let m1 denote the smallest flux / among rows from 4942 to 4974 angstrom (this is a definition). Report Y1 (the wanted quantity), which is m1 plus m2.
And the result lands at 36.4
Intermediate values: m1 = 15.55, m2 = 20.9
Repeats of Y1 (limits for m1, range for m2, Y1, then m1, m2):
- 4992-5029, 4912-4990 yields 32.9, 12.96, 19.9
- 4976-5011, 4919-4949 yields 36.1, 16.39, 19.8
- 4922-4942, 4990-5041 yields 38.3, 18.49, 19.9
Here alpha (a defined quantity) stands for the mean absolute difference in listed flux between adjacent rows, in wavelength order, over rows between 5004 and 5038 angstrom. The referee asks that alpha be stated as 3.0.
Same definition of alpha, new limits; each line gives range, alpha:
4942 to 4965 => 2.1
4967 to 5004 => 2.7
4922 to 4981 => 1.9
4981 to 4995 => 1.7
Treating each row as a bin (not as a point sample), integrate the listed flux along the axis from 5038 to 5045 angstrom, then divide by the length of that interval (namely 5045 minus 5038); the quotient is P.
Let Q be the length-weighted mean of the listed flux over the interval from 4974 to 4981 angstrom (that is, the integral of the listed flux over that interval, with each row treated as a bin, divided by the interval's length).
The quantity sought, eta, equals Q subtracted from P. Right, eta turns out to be -3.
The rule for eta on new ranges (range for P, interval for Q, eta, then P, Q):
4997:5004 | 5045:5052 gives 6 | 23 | 17.5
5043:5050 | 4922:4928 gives -4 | 17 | 20.5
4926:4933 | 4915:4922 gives -1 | 19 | 19.9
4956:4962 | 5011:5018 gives 0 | 22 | 21.9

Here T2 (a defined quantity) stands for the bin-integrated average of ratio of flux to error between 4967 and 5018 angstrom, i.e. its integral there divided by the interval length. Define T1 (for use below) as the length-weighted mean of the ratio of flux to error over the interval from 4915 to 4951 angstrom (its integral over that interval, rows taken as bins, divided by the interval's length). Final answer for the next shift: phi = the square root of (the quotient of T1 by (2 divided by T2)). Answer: 7.9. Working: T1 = 11.5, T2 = 10.8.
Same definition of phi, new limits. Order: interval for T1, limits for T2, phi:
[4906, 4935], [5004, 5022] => 7.8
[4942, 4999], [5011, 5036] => 6.7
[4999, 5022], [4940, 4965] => 8.1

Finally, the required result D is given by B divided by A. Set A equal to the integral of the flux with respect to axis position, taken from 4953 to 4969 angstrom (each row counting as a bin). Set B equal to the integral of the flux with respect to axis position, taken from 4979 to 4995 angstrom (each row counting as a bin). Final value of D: 0.83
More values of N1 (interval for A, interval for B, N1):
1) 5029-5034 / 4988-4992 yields 34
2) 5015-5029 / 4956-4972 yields 38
